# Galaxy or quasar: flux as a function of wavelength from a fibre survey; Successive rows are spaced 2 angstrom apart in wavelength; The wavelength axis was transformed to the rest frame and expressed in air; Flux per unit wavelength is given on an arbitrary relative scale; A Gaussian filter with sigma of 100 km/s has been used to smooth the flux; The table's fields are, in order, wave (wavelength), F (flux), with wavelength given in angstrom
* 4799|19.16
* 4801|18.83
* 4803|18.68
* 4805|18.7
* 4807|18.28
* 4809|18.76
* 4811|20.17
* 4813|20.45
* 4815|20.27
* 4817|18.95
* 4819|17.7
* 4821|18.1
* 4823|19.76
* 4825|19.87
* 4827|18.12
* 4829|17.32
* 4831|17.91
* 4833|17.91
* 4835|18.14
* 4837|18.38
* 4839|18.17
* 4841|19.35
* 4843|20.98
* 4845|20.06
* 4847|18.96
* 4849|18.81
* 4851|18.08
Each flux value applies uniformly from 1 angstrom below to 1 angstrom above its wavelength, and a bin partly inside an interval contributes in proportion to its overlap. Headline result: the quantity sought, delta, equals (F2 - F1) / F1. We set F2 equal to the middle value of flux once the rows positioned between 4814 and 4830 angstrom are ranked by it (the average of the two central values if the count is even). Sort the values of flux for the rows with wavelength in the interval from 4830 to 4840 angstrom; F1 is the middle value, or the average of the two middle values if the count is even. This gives 0.022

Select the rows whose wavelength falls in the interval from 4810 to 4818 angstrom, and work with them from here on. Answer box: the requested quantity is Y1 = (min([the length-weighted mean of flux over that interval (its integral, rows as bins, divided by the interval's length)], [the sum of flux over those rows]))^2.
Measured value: 398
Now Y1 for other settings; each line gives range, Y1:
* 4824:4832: 335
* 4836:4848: 373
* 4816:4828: 352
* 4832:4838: 329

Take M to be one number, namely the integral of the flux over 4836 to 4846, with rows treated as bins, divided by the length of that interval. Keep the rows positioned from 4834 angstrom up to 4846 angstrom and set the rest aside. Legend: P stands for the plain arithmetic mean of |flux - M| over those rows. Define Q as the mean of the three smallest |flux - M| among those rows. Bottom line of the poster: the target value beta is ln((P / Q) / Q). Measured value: 1.08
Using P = 0.96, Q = 0.57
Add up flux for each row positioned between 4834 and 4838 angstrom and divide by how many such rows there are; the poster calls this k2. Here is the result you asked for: 18.3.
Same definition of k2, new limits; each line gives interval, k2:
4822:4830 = 18.8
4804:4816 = 19.4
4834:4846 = 19.2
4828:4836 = 17.8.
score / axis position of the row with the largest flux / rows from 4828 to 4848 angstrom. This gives 4843 angstrom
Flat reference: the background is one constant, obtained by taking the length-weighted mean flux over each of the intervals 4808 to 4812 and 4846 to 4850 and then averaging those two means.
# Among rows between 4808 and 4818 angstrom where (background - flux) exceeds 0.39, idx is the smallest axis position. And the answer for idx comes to 4809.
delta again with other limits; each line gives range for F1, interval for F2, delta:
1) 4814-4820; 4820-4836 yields -0.044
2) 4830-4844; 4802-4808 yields 0.028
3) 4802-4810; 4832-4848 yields -0.001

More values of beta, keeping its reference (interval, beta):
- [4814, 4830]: 1.74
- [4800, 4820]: 1.07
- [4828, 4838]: -0.06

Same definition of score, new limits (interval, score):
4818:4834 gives 4825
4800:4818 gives 4813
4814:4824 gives 4815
